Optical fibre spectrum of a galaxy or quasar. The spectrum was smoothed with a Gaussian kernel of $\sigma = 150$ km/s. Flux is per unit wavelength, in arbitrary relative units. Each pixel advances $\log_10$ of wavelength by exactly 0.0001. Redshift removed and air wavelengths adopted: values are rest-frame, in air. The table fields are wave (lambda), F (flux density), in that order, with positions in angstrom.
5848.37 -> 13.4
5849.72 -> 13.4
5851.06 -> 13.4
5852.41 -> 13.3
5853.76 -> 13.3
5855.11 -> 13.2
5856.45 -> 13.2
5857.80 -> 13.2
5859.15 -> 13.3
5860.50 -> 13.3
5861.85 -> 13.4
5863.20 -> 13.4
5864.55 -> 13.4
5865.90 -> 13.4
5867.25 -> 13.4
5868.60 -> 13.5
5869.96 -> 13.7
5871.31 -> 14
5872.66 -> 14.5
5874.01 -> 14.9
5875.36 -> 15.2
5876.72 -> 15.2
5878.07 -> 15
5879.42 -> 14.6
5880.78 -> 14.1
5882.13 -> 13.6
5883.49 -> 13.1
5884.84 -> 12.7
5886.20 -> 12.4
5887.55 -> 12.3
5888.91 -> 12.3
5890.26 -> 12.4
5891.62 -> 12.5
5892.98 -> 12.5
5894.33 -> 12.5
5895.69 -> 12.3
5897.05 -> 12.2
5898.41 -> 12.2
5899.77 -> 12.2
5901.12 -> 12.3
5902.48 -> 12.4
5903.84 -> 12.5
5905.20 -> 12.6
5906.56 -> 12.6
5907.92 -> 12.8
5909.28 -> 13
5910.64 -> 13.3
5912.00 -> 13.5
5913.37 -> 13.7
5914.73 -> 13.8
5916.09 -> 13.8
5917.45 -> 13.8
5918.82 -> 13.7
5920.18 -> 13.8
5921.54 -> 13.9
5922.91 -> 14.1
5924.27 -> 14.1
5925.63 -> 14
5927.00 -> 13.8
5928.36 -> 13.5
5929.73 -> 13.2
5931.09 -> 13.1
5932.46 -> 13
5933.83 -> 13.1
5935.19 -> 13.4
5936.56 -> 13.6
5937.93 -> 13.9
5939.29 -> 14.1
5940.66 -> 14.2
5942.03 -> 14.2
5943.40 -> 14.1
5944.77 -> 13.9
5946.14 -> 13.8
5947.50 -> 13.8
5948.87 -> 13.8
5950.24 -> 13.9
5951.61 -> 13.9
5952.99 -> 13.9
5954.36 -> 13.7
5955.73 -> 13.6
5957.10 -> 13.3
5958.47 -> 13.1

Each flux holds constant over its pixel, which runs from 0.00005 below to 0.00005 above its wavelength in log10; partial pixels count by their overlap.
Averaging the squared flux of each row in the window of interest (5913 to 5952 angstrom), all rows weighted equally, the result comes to 189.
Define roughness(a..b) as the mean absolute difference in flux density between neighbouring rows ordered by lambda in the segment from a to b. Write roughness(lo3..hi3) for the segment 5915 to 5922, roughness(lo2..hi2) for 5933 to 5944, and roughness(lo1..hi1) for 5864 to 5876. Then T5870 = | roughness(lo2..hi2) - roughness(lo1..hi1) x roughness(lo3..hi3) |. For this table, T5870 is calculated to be 0.15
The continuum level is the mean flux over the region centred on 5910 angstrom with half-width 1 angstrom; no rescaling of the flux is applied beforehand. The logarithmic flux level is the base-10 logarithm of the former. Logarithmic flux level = 1.119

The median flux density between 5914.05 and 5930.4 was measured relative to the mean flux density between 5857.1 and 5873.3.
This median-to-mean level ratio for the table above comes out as 1.02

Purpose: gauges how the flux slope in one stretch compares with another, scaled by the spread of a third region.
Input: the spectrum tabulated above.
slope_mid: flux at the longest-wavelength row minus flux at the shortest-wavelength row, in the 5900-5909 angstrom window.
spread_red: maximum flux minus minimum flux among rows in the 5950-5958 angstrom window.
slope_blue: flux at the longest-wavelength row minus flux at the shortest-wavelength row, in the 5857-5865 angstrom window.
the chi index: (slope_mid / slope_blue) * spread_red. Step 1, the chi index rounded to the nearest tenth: 1.5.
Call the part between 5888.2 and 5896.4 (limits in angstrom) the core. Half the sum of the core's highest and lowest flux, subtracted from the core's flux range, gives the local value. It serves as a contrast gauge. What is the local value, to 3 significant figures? -12.2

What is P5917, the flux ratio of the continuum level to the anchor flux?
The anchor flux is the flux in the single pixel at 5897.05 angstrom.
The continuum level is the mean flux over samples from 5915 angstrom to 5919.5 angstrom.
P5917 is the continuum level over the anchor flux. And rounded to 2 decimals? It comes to 1.13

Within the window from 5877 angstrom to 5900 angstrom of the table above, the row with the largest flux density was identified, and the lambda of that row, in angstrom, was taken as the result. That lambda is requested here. 5878.07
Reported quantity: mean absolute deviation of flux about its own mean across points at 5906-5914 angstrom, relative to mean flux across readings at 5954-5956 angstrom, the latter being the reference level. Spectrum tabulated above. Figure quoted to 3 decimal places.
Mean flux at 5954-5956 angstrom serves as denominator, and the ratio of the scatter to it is 0.026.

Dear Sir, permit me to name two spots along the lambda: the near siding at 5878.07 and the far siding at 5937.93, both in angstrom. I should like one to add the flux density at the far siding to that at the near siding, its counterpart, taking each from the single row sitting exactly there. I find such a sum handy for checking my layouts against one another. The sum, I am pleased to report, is 28.9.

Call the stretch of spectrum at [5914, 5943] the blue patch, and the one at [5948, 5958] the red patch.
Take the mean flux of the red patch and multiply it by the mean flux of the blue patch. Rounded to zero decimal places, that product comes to 188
